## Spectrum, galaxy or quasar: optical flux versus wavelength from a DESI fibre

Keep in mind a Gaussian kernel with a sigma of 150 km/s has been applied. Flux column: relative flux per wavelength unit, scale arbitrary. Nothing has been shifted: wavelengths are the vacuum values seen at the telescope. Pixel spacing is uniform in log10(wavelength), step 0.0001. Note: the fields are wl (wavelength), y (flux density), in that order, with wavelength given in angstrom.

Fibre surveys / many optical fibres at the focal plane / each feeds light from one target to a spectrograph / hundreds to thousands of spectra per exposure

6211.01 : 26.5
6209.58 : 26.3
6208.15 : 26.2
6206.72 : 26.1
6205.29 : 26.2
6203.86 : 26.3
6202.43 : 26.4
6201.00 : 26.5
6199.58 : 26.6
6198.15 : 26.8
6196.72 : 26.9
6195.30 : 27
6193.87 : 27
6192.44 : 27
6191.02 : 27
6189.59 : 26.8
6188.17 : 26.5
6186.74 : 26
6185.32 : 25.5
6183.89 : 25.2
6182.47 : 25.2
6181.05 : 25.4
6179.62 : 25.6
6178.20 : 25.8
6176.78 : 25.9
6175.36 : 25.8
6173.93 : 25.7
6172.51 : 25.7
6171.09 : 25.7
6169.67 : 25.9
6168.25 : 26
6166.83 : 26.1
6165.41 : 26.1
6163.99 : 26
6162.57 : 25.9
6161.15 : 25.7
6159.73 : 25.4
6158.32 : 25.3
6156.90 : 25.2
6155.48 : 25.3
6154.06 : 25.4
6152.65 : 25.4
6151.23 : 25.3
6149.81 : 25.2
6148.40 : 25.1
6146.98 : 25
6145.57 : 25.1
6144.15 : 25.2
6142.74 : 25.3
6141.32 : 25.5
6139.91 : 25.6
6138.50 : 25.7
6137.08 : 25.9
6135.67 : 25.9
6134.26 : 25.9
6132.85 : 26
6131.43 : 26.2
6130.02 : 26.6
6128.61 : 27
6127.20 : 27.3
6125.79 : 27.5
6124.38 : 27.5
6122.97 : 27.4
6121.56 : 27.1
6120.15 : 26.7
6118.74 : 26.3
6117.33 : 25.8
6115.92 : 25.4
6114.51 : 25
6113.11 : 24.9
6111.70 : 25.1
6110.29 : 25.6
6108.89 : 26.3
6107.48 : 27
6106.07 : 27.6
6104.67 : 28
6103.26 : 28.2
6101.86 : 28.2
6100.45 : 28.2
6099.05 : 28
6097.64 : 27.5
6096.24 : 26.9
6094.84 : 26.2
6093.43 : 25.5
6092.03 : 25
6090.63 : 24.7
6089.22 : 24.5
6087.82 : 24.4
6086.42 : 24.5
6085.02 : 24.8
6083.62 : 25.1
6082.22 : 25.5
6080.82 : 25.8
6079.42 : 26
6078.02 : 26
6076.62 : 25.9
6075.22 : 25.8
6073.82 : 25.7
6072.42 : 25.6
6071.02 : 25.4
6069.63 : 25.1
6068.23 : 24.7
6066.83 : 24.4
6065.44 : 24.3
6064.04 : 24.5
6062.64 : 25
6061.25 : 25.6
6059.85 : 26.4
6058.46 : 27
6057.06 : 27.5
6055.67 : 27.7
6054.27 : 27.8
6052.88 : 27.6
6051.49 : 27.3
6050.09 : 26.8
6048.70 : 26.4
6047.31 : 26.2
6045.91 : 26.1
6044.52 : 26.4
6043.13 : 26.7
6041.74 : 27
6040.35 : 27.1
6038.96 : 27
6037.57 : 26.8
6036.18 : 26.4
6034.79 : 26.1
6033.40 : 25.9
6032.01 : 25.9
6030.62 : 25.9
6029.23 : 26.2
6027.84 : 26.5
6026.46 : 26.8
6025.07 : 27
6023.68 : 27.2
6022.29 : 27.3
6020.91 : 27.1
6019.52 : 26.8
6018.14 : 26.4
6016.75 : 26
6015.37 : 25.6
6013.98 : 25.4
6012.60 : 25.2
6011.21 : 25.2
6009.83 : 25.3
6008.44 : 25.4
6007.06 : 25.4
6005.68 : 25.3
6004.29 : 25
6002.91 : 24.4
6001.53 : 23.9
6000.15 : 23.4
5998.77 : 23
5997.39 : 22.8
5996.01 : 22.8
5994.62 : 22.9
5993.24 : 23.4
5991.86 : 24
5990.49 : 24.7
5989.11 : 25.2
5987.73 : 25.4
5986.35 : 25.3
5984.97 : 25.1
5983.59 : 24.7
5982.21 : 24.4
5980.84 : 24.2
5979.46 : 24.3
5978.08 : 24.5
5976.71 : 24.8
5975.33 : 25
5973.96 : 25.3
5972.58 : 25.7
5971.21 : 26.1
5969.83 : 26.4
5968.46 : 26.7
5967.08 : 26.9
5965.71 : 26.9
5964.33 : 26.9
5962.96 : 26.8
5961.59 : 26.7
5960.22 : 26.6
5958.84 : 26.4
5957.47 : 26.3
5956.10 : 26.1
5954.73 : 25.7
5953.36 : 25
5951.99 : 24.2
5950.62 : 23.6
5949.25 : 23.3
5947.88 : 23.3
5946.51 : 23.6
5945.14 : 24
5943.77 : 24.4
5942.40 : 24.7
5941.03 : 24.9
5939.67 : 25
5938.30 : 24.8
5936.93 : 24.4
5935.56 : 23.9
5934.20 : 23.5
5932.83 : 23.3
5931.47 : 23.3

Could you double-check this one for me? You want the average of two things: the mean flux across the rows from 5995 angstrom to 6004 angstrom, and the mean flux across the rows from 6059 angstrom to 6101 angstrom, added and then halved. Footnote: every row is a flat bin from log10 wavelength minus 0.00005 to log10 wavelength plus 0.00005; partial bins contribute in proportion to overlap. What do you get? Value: 24.5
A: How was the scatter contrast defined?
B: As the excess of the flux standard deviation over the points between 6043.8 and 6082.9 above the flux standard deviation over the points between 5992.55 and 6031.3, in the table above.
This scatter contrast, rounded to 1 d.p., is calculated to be -0.4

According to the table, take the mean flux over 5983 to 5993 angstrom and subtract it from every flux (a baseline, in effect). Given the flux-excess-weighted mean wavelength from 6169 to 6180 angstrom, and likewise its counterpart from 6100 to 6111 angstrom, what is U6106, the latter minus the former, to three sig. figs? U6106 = -70.3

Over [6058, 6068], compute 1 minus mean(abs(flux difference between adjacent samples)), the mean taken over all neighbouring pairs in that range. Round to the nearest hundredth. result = 0.53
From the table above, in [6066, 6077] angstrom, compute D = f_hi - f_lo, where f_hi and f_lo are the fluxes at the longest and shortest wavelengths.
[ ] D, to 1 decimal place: 1.5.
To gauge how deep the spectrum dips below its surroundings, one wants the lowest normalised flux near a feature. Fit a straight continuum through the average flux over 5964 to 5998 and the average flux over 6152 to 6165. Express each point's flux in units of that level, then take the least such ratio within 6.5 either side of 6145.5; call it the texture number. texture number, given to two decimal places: 0.98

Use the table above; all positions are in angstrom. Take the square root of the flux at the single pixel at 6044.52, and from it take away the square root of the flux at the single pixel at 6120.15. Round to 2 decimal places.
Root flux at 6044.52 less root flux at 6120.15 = -0.03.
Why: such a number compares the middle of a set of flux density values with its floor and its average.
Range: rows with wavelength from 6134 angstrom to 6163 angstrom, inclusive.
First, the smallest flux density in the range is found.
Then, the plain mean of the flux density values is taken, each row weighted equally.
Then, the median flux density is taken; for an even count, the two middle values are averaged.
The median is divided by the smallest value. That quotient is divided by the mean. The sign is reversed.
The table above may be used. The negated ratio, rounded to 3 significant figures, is -0.0399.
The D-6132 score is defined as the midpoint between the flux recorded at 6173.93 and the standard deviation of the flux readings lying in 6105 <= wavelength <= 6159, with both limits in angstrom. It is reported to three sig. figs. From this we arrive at 13.3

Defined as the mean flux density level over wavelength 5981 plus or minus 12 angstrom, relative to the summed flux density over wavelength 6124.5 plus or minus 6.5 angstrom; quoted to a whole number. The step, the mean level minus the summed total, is -218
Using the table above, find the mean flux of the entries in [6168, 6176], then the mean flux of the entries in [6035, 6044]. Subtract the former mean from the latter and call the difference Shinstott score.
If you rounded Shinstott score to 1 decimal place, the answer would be 1.0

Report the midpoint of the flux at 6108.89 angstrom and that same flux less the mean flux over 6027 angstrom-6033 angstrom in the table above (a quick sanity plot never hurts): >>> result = 13.2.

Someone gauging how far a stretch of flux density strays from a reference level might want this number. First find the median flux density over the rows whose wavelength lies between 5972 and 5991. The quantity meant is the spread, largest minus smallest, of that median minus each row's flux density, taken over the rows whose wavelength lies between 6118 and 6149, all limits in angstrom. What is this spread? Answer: 2.5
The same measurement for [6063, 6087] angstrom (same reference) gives 1.7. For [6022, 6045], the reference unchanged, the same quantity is 1.4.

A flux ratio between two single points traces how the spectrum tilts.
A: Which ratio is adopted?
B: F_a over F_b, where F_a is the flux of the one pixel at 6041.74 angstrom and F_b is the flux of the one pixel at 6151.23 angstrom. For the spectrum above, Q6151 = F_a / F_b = 1.07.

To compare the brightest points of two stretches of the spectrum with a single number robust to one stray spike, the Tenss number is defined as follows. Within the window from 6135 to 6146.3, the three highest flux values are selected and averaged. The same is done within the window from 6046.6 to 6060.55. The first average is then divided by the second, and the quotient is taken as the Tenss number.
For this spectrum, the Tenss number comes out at 0.93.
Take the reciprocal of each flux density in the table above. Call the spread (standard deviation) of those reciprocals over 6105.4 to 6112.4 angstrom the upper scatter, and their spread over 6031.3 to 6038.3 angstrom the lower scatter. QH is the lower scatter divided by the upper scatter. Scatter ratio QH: 0.4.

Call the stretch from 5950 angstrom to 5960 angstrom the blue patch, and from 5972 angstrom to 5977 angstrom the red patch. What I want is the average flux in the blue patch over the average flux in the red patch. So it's 1.01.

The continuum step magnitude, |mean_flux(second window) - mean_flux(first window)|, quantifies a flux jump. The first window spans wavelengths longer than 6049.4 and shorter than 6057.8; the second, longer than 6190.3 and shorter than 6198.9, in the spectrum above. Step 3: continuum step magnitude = 0.50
